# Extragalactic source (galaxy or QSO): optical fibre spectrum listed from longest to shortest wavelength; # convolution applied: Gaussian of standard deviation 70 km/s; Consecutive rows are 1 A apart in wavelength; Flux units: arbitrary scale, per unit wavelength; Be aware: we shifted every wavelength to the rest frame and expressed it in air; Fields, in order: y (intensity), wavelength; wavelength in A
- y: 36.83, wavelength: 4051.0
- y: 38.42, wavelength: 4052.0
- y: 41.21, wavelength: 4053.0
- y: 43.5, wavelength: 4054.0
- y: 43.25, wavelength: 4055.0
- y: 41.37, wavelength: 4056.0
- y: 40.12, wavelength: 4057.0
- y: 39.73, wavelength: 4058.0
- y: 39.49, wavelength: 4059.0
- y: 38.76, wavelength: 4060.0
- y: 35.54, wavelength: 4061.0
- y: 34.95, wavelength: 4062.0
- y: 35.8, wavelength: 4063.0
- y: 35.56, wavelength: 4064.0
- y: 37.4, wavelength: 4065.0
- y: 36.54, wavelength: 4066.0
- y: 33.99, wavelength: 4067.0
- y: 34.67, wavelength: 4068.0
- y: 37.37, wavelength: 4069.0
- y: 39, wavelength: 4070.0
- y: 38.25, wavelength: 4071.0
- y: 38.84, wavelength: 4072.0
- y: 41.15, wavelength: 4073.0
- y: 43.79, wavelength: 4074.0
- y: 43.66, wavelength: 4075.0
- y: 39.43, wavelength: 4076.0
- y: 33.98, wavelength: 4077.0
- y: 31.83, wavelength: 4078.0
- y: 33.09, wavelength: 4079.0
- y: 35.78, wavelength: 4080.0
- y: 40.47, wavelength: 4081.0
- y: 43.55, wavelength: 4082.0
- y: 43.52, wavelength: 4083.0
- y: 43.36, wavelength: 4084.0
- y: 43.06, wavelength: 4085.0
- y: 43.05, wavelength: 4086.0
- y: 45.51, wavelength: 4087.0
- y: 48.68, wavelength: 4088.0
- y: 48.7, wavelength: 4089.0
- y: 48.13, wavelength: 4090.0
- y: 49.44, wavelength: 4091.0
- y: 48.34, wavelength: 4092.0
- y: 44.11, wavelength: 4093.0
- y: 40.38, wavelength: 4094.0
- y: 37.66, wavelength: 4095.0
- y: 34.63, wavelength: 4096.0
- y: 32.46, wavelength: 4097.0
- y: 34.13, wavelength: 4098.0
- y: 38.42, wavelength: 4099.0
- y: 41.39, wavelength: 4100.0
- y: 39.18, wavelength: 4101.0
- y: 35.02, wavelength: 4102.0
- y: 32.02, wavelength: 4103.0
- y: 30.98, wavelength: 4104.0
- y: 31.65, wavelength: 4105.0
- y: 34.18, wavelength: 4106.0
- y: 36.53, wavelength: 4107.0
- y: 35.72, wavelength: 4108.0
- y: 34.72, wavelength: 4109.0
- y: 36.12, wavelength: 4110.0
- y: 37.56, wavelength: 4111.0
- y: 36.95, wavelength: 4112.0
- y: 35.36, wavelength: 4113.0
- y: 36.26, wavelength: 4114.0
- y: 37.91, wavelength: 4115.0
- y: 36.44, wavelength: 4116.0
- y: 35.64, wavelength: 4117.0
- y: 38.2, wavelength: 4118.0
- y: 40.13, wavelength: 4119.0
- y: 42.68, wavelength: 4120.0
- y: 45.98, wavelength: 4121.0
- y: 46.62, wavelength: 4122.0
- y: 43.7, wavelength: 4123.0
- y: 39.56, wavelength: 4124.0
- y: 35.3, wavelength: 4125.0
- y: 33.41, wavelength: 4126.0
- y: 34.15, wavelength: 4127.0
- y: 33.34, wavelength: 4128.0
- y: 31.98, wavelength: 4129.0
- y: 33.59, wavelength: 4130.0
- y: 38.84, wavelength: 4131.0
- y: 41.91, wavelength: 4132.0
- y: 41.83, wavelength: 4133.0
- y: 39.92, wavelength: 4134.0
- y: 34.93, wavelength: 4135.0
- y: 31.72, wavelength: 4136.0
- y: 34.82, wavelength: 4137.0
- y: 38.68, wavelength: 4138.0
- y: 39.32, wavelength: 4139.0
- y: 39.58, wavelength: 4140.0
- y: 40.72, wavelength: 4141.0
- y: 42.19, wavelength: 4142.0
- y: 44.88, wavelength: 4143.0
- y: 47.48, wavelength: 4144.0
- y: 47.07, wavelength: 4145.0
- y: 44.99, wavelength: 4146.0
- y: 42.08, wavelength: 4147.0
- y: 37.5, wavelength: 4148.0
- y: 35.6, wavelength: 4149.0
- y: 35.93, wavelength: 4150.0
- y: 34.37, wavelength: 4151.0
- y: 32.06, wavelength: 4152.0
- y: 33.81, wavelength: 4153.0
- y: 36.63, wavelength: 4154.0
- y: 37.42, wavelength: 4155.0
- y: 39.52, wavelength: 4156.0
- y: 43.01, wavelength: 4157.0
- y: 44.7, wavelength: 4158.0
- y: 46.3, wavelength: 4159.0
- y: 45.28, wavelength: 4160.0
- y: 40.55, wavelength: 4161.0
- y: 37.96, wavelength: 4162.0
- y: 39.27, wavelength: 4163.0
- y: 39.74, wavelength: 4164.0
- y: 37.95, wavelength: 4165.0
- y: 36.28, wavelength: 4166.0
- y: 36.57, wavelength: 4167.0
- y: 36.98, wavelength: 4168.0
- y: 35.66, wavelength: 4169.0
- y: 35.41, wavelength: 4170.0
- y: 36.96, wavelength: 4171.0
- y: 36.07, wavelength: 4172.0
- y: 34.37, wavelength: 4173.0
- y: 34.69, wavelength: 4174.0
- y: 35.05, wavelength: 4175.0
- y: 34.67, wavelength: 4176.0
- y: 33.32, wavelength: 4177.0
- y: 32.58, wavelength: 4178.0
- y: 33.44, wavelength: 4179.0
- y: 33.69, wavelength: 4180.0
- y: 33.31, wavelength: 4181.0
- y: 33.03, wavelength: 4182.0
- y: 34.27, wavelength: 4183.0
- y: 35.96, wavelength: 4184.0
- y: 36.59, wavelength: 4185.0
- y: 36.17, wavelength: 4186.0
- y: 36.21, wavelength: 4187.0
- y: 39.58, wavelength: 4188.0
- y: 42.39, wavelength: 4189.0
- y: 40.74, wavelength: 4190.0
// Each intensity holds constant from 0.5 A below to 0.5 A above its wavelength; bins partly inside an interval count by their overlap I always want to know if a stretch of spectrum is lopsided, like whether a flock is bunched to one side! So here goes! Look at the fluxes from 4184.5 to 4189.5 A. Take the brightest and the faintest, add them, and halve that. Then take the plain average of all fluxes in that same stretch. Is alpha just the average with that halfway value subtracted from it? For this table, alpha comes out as -1.09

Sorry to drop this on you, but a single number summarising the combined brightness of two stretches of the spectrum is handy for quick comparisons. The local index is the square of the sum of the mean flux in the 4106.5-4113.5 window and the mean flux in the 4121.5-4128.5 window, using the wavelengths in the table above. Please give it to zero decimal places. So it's 5498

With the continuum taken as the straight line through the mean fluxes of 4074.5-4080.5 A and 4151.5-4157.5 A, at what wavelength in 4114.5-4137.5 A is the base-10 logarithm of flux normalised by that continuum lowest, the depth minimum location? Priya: 4136.0 A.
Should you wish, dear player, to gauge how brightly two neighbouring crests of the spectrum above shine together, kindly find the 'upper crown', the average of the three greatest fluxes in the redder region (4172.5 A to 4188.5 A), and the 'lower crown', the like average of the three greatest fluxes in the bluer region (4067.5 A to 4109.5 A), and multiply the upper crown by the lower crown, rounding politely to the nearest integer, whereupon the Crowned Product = 1833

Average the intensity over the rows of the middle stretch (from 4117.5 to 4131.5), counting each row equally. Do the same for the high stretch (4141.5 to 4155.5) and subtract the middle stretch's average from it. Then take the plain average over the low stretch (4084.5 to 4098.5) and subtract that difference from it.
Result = 41.7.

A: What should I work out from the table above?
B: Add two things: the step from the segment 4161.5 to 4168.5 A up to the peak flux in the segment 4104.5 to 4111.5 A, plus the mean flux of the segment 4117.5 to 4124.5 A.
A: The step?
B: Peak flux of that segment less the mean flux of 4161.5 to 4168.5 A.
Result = 42.1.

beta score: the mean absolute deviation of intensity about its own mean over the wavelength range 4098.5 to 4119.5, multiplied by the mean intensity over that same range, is 71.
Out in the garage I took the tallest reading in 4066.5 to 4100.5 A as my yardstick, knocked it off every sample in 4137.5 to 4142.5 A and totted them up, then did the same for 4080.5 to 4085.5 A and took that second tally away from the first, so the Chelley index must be -13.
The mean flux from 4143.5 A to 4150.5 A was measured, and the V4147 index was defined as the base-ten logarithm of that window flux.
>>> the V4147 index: 1.62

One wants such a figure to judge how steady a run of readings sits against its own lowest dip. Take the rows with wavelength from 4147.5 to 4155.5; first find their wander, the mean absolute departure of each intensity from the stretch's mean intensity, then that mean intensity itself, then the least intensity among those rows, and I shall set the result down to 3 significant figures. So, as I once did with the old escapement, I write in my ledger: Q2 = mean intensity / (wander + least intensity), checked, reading 1.06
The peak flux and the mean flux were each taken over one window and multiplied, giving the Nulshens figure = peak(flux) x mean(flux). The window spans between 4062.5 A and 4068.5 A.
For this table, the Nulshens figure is 1334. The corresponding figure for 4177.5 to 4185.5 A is 1248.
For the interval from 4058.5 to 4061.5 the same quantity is 1498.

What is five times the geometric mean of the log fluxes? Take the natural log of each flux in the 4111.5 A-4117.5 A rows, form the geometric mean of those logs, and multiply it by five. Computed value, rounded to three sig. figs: 18.0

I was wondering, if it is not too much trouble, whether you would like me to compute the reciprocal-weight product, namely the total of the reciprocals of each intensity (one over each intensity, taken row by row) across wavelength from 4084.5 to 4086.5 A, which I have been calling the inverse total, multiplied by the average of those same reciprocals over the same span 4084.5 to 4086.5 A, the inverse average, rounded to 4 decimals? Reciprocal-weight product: 0.0011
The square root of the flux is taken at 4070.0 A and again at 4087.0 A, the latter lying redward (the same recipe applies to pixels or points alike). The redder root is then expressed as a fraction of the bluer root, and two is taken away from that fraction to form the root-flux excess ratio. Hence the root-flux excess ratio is -0.92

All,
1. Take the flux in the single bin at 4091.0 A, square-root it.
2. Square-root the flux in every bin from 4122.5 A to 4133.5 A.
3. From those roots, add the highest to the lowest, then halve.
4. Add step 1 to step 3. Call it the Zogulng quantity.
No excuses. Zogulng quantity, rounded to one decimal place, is 13.2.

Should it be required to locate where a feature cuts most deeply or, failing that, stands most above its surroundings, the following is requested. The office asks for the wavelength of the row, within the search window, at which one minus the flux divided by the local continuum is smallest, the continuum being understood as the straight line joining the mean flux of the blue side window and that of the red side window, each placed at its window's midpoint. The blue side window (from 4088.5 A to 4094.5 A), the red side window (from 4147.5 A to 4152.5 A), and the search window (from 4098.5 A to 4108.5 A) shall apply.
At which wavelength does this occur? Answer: 4100.0 A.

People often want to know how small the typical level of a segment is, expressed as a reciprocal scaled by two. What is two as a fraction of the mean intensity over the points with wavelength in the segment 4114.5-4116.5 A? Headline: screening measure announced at 0.054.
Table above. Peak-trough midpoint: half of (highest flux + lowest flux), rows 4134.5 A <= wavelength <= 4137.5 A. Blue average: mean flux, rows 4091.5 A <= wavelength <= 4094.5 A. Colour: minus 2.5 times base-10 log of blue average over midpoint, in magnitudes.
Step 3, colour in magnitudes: -0.31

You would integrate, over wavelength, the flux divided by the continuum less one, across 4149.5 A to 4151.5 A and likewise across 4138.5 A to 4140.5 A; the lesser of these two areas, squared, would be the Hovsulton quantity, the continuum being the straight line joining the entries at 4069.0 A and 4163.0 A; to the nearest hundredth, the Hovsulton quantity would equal 0.04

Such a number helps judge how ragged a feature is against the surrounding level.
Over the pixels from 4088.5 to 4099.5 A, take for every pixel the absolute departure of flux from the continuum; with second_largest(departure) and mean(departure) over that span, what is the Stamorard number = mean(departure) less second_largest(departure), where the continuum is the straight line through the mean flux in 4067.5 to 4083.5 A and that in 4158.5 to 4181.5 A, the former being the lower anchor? -4.6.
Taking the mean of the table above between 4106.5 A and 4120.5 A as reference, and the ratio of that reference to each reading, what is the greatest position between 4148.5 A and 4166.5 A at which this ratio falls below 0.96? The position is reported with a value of 4164.0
